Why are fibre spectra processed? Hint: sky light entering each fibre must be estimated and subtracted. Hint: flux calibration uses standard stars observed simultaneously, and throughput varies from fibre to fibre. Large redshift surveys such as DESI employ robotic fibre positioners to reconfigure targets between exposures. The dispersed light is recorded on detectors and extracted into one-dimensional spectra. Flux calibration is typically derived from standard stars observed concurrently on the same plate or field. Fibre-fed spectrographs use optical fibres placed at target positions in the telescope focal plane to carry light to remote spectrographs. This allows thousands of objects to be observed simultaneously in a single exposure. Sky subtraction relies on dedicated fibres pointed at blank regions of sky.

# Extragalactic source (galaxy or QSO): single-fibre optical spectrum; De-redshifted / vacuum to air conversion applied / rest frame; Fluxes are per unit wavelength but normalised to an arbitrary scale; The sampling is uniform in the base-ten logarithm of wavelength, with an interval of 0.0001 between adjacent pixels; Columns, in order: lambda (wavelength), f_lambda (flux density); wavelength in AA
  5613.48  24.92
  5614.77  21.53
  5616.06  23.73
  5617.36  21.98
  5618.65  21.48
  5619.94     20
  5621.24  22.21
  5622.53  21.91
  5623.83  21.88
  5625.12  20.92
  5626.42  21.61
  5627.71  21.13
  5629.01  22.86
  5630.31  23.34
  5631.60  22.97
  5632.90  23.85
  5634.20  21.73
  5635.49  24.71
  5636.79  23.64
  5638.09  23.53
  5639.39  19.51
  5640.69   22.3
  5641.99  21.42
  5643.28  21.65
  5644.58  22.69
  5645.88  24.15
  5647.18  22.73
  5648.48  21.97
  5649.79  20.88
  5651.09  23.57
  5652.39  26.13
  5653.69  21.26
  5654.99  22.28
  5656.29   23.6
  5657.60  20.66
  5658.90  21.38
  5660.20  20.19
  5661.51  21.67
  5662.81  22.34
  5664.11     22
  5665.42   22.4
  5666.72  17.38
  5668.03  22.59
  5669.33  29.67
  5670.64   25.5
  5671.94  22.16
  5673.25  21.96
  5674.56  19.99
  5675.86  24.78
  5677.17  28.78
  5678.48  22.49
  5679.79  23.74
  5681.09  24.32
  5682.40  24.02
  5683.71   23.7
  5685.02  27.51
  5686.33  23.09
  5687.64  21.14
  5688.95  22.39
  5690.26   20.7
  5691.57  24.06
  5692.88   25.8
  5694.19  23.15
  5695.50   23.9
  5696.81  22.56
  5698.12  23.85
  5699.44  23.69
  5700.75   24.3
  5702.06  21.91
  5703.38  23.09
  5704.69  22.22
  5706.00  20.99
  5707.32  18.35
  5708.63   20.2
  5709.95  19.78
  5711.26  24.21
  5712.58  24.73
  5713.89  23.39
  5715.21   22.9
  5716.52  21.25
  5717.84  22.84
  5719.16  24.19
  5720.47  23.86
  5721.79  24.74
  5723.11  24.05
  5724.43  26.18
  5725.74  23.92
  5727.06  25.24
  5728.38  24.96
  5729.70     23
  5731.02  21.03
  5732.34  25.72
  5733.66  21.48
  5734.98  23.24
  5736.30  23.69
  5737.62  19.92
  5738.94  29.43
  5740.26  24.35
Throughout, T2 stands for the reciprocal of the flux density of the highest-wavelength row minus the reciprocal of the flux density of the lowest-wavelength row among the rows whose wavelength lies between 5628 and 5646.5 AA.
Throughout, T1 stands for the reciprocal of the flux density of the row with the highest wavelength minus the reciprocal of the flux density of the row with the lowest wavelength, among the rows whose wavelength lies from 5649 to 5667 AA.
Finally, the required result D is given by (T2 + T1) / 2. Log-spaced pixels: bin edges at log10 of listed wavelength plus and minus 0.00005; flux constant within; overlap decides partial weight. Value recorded 0.004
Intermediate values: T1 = 0.010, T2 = -0.002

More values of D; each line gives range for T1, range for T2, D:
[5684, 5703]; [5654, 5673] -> 0.005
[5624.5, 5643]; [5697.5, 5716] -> 0.000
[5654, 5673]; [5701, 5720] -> -0.002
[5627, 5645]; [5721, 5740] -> -0.005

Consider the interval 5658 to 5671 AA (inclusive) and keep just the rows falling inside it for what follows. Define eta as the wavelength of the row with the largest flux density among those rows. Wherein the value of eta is 5669.33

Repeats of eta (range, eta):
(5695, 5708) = 5700.75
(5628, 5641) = 5635.49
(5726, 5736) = 5732.34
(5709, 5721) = 5712.58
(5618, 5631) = 5630.31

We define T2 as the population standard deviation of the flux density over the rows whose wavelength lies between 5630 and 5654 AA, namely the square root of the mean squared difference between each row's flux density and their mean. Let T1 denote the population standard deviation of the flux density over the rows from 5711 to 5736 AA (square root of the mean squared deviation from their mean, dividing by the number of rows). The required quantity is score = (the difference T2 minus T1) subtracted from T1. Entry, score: 1.31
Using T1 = 1.40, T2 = 1.5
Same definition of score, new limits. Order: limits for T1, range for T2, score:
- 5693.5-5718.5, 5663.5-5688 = 0.48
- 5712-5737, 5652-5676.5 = 0.22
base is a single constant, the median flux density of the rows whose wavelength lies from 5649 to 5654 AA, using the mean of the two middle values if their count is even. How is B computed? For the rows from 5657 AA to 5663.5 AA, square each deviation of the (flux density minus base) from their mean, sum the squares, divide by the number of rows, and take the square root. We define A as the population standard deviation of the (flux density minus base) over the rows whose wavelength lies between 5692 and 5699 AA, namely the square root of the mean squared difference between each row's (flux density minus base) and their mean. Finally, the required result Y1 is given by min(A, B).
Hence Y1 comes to 0.76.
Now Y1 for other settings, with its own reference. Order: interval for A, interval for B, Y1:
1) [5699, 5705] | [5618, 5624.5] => 0.78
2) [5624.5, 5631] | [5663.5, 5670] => 0.96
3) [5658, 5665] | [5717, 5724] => 0.62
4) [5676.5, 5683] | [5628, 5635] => 0.70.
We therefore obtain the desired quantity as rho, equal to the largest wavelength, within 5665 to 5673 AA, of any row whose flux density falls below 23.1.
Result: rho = 5671.94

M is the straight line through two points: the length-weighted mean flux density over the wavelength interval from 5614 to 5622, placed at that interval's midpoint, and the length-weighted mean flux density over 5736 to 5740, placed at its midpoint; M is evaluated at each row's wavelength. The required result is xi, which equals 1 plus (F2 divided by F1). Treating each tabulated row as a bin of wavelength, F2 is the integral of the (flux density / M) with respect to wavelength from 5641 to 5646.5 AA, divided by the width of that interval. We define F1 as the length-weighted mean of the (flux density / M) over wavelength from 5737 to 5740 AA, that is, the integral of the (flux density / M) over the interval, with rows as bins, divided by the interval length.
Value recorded 1.991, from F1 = 1.01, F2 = 1.00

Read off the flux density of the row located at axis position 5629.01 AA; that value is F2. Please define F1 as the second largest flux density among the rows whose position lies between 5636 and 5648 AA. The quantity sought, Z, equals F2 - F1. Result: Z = -1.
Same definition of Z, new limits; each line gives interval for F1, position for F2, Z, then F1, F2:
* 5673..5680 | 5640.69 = -2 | 24.78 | 22.3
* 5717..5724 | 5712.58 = 1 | 24.19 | 24.73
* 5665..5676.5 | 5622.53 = -4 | 25.5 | 21.91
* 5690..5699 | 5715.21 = -1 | 24.06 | 22.9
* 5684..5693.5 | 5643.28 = -4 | 25.8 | 21.65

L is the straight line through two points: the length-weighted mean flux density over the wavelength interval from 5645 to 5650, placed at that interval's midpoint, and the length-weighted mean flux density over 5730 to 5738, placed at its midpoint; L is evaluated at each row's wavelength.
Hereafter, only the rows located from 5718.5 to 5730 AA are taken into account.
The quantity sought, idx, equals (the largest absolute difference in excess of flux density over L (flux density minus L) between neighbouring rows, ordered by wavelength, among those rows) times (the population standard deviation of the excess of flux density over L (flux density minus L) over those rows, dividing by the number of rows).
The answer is 2.0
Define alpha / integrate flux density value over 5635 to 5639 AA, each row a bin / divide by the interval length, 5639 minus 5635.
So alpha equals 23.6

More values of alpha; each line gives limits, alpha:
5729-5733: 23.3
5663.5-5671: 23.2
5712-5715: 23.9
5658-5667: 21.2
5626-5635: 22.6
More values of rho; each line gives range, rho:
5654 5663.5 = 5662.81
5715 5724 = 5717.84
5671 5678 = 5674.56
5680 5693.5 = 5690.26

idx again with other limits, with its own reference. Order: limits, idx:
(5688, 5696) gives 5.3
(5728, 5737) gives 7.4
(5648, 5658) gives 8.3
